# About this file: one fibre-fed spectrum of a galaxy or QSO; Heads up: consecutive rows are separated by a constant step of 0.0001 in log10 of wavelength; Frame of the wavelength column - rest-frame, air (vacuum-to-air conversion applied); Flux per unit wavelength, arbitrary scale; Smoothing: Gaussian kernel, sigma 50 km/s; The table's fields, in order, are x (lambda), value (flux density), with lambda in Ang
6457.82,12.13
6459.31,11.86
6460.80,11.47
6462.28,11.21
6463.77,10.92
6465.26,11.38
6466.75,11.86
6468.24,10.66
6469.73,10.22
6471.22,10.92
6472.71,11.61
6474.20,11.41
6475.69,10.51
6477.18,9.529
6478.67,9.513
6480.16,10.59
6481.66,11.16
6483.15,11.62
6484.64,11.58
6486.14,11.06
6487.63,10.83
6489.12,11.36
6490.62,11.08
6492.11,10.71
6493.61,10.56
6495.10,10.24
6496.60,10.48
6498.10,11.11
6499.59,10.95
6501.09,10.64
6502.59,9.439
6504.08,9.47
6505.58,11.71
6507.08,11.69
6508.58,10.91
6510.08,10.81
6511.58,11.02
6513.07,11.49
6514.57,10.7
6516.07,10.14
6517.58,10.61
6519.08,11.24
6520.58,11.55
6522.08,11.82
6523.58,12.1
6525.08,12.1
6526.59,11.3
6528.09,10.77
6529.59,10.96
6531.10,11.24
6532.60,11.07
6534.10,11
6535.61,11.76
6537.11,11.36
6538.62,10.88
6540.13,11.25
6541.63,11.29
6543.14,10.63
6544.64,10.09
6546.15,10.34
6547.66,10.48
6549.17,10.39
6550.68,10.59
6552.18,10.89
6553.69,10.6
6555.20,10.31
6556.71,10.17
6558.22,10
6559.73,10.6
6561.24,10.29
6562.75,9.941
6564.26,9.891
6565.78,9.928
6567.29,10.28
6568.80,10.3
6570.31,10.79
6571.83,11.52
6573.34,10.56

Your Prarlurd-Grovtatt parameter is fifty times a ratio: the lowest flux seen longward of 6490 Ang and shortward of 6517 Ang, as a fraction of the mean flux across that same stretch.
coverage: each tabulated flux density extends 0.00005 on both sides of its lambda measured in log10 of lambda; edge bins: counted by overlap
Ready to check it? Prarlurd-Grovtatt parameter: 44.0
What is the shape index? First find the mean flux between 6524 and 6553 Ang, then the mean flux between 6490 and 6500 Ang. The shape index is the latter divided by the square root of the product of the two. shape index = 0.99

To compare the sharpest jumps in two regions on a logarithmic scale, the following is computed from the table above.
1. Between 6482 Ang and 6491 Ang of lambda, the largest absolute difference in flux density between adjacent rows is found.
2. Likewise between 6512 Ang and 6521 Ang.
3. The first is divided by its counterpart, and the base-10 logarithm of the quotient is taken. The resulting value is -0.2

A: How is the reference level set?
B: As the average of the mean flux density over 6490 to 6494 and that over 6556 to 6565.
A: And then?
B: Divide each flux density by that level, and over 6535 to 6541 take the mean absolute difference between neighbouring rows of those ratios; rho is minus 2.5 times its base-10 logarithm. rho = 3.50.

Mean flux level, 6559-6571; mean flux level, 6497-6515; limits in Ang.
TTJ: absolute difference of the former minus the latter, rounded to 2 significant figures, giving 0.58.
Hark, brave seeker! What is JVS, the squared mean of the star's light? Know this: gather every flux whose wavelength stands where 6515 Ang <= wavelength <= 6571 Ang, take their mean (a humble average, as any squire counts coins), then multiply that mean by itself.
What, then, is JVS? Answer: 116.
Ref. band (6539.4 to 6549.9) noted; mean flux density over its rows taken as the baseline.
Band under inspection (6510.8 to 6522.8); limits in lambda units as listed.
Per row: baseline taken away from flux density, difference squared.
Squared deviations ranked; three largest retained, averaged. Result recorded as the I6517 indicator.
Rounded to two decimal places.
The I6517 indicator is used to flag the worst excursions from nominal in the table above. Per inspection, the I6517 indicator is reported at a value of 0.98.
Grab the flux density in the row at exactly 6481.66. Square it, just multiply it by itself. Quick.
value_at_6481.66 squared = 125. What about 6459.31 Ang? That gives 141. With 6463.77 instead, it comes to 119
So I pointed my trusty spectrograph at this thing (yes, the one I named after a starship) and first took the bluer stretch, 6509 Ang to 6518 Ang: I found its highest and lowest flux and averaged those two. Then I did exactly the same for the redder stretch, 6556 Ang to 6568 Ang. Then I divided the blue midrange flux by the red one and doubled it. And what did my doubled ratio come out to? 2.11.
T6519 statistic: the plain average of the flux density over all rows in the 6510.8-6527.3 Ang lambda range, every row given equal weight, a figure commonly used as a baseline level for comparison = 11.3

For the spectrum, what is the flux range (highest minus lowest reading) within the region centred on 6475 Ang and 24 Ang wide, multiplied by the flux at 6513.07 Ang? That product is 27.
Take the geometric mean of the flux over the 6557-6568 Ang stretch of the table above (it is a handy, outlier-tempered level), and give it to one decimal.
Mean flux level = 10.1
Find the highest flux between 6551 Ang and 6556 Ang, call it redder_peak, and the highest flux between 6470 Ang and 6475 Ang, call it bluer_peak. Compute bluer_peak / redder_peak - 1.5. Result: -0.43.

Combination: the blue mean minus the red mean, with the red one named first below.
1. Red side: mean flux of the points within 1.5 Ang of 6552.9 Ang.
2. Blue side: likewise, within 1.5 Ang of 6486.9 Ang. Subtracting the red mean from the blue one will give 0.20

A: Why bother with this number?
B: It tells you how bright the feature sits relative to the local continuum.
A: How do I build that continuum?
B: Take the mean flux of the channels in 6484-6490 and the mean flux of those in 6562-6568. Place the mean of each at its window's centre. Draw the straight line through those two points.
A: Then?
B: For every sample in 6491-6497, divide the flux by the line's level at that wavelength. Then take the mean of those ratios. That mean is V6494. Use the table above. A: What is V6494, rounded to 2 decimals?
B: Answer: 0.95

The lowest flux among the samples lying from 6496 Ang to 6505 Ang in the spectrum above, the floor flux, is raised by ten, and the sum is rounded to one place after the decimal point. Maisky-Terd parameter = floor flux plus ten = 19.4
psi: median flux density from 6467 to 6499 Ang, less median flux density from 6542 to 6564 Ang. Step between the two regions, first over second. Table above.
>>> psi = 0.5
